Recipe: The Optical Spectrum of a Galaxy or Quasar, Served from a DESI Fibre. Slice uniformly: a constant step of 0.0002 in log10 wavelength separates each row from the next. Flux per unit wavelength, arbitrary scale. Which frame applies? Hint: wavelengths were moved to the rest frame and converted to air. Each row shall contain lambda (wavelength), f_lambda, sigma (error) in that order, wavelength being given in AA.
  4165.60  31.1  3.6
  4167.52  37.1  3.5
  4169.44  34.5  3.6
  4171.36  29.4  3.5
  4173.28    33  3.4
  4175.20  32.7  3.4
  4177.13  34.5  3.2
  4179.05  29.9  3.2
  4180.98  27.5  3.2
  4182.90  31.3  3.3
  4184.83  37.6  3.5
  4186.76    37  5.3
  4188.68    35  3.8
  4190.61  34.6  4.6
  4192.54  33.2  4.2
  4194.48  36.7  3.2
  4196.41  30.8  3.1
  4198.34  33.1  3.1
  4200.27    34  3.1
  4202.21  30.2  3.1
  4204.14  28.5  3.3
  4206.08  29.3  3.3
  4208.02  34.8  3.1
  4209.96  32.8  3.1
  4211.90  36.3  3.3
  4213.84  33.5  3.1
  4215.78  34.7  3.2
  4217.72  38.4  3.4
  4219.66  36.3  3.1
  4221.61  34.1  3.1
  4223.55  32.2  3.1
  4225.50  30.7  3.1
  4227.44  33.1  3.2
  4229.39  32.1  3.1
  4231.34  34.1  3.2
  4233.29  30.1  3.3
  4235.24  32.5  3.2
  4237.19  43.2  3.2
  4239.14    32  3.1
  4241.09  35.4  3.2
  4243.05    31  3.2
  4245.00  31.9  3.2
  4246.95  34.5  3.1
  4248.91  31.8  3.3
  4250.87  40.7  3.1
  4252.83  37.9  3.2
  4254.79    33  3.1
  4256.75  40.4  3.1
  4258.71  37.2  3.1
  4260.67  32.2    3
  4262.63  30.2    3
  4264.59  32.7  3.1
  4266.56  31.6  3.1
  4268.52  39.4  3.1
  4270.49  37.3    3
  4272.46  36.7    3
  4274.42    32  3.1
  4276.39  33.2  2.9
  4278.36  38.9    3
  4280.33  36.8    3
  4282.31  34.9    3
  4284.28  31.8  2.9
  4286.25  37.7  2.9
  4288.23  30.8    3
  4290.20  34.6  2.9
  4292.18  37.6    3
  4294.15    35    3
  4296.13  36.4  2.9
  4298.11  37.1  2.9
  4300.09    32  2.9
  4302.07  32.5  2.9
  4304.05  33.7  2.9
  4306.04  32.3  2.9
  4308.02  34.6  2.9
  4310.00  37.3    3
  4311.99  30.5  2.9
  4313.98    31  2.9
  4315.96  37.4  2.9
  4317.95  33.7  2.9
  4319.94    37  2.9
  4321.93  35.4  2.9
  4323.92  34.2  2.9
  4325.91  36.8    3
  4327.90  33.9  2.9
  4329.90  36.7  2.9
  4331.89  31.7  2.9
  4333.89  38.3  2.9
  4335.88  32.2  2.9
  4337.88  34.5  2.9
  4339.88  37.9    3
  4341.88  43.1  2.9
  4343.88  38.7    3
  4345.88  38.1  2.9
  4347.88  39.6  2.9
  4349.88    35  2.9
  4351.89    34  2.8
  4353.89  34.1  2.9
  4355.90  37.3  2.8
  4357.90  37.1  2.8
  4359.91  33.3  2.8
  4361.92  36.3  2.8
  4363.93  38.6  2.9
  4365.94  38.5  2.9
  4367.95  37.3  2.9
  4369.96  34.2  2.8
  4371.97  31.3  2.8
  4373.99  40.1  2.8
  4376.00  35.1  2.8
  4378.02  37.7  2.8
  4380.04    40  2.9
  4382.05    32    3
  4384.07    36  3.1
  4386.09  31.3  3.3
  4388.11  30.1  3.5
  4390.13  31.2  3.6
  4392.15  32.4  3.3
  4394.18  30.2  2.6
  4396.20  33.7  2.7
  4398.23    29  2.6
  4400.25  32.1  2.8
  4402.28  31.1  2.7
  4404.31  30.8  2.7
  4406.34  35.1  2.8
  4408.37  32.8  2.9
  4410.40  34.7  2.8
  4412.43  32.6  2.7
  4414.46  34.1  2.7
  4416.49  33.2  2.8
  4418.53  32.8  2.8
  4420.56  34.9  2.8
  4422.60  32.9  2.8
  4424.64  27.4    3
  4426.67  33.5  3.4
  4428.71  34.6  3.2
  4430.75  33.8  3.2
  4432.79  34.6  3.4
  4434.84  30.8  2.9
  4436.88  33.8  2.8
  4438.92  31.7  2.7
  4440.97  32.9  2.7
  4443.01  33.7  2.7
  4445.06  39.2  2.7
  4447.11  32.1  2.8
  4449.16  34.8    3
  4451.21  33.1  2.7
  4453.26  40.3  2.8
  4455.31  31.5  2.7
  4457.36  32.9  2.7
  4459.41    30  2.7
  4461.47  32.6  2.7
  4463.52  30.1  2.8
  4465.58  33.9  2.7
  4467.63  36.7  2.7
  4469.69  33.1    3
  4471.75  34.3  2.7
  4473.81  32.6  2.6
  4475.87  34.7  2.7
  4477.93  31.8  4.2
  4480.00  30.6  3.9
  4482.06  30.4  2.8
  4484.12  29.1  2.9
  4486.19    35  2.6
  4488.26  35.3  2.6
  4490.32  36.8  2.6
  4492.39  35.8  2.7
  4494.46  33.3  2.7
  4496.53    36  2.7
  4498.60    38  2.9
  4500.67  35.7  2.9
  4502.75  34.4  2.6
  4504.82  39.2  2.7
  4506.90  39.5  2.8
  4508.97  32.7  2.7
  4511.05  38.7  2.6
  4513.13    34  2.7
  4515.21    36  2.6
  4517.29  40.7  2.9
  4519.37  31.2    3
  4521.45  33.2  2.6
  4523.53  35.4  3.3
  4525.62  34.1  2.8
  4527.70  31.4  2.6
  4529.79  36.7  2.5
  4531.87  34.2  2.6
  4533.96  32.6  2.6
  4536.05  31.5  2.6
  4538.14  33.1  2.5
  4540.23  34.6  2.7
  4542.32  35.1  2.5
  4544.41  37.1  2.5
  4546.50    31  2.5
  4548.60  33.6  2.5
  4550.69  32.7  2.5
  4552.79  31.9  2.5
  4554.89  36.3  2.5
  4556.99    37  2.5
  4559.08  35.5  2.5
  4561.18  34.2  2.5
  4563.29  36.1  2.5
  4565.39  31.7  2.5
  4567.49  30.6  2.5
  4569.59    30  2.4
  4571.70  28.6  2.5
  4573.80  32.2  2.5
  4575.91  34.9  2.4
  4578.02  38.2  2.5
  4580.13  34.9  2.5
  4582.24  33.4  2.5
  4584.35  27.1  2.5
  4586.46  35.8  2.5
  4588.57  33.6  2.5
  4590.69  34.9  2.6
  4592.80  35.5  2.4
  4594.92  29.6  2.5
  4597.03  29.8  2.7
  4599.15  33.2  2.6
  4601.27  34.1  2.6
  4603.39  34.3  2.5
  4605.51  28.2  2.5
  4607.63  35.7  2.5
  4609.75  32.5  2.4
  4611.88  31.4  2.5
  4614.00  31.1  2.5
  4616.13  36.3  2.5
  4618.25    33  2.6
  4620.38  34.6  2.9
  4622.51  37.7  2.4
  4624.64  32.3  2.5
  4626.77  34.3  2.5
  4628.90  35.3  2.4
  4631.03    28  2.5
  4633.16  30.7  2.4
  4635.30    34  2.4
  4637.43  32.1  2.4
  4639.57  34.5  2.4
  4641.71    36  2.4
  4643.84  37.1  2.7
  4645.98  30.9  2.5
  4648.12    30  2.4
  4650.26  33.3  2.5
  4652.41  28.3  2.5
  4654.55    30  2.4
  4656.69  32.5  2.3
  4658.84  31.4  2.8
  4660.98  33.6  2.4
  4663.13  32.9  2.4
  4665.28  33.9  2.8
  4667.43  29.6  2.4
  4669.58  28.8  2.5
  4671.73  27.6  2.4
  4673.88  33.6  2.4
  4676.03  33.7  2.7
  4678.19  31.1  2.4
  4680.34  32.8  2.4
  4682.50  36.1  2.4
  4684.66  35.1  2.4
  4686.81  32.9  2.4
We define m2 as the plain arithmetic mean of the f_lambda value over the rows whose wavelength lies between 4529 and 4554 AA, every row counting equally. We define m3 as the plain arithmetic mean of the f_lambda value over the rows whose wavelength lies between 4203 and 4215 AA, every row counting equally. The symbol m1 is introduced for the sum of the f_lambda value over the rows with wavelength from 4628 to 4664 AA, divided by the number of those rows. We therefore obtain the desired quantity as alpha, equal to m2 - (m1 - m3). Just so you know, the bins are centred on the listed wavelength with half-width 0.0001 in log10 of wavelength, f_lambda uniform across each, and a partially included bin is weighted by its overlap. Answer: 33.8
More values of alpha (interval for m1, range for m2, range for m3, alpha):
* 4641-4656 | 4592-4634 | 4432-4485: 33.8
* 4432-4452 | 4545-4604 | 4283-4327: 34.1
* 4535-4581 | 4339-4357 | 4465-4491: 37.3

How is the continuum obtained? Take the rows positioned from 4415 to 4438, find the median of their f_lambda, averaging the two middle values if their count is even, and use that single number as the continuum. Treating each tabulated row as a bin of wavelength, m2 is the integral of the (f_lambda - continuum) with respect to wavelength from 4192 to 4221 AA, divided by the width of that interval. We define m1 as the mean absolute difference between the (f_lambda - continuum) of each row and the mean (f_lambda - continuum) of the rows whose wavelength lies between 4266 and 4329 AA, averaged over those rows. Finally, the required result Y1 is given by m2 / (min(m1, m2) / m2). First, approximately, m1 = 2.17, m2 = 0.0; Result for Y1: 0.0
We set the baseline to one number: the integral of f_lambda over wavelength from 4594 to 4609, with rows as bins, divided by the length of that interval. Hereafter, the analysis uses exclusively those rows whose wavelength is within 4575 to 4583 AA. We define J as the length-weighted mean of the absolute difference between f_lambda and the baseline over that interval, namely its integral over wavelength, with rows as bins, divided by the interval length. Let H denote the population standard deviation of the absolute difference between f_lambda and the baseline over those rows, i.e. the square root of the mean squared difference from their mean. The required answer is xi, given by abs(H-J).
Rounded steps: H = 1.8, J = 3.25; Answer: 1.50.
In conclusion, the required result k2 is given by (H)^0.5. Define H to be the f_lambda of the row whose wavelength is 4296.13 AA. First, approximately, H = 36.4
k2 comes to 6.0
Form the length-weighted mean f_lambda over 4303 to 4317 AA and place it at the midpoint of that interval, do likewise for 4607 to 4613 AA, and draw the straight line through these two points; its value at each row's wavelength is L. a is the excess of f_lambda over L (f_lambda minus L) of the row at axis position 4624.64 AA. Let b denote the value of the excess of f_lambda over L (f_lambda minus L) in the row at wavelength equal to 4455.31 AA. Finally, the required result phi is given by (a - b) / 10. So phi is 0.1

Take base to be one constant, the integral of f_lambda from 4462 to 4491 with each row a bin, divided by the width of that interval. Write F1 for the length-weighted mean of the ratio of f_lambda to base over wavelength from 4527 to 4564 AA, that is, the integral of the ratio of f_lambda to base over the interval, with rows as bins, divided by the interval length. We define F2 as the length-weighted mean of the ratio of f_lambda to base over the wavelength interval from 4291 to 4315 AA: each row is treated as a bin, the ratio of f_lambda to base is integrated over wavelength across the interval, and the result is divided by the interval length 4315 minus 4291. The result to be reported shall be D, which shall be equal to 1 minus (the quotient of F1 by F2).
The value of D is 0.00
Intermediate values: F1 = 1.03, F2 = 1.03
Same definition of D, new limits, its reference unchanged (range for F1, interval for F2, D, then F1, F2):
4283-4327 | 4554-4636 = -0.04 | 1.04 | 1.00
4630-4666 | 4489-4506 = 0.11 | 0.97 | 1.09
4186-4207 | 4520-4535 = 0.03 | 0.99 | 1.02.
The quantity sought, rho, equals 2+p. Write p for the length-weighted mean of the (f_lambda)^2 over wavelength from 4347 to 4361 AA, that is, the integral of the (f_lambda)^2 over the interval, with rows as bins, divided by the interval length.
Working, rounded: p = 1282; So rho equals 1284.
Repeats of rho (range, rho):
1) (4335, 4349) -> 1438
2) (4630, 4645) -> 1113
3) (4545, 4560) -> 1169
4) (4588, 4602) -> 1090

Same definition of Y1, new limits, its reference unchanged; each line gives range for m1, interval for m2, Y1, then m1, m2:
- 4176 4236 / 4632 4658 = -1.1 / 2.18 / -1.1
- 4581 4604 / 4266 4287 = 2.0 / 2.19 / 2.0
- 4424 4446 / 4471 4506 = 0.8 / 1.87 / 0.8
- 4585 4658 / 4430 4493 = 0.0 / 2.18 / 0.0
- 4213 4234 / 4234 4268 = 1.1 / 1.77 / 1.1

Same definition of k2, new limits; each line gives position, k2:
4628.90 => 5.9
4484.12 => 5.4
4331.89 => 5.6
